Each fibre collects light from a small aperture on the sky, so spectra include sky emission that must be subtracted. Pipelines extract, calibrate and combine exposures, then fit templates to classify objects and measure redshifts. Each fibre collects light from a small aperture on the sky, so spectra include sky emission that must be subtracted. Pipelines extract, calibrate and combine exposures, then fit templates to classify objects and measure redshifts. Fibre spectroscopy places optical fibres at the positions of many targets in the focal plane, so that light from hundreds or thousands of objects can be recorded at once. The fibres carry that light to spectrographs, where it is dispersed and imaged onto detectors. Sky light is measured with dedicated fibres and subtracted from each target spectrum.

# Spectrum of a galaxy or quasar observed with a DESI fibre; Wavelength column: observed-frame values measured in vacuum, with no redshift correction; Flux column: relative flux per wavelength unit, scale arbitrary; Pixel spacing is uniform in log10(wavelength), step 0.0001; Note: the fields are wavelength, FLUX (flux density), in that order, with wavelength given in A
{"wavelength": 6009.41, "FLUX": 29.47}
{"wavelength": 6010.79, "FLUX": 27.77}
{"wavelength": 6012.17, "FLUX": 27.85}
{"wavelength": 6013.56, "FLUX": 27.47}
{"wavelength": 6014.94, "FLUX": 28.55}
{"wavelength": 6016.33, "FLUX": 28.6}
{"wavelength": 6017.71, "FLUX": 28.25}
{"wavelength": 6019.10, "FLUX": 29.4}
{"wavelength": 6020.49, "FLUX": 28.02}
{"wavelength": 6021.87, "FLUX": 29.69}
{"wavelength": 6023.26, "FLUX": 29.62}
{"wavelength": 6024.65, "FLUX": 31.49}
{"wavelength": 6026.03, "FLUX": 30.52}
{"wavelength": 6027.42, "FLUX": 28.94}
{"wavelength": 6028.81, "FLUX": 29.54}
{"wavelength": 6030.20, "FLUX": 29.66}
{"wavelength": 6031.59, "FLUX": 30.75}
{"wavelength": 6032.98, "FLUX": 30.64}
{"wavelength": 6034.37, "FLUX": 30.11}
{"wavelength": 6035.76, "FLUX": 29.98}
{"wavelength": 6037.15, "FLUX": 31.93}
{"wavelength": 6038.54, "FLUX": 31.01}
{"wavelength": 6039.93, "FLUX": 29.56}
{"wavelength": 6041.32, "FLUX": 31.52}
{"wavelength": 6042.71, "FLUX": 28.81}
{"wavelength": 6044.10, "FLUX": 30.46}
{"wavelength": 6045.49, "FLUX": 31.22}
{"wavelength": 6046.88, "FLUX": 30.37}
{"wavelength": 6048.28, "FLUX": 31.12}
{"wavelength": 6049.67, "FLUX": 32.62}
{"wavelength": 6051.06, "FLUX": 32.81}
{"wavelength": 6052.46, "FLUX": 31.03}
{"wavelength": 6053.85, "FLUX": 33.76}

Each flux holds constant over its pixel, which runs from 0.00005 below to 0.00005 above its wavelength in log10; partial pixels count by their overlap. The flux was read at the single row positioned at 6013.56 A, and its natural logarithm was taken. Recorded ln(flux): 3.31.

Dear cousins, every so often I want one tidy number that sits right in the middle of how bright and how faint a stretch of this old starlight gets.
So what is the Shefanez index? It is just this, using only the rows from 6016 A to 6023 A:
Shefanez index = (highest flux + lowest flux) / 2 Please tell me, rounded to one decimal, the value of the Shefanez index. 28.9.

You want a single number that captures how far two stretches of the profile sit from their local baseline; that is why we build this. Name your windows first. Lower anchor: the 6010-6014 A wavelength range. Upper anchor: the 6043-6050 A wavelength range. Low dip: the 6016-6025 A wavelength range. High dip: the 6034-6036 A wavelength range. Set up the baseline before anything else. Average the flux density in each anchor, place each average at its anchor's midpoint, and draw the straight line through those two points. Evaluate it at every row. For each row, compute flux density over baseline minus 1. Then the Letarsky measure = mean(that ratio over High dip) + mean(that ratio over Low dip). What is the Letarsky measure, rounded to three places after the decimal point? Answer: 0.029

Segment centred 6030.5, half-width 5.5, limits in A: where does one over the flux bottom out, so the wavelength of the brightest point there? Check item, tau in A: 6031.59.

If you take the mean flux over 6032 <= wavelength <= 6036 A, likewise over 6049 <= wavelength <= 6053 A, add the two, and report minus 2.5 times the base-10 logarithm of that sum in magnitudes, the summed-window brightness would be -4.49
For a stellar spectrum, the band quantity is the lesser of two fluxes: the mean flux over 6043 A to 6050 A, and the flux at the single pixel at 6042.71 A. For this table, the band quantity 28.8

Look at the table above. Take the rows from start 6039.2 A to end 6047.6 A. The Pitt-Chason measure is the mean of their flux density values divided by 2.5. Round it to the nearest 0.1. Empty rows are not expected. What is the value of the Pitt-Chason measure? 12.1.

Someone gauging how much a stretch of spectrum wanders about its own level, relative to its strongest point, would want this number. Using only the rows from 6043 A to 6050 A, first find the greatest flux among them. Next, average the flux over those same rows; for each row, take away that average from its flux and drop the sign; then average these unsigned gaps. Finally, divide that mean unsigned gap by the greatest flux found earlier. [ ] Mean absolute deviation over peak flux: 0.0187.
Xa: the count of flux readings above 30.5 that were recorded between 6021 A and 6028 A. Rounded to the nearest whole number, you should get 2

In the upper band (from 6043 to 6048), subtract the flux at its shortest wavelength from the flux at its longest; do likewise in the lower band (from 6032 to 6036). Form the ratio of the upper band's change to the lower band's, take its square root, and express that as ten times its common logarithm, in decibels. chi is -4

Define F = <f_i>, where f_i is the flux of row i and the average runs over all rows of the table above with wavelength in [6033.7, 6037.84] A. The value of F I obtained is 30.7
